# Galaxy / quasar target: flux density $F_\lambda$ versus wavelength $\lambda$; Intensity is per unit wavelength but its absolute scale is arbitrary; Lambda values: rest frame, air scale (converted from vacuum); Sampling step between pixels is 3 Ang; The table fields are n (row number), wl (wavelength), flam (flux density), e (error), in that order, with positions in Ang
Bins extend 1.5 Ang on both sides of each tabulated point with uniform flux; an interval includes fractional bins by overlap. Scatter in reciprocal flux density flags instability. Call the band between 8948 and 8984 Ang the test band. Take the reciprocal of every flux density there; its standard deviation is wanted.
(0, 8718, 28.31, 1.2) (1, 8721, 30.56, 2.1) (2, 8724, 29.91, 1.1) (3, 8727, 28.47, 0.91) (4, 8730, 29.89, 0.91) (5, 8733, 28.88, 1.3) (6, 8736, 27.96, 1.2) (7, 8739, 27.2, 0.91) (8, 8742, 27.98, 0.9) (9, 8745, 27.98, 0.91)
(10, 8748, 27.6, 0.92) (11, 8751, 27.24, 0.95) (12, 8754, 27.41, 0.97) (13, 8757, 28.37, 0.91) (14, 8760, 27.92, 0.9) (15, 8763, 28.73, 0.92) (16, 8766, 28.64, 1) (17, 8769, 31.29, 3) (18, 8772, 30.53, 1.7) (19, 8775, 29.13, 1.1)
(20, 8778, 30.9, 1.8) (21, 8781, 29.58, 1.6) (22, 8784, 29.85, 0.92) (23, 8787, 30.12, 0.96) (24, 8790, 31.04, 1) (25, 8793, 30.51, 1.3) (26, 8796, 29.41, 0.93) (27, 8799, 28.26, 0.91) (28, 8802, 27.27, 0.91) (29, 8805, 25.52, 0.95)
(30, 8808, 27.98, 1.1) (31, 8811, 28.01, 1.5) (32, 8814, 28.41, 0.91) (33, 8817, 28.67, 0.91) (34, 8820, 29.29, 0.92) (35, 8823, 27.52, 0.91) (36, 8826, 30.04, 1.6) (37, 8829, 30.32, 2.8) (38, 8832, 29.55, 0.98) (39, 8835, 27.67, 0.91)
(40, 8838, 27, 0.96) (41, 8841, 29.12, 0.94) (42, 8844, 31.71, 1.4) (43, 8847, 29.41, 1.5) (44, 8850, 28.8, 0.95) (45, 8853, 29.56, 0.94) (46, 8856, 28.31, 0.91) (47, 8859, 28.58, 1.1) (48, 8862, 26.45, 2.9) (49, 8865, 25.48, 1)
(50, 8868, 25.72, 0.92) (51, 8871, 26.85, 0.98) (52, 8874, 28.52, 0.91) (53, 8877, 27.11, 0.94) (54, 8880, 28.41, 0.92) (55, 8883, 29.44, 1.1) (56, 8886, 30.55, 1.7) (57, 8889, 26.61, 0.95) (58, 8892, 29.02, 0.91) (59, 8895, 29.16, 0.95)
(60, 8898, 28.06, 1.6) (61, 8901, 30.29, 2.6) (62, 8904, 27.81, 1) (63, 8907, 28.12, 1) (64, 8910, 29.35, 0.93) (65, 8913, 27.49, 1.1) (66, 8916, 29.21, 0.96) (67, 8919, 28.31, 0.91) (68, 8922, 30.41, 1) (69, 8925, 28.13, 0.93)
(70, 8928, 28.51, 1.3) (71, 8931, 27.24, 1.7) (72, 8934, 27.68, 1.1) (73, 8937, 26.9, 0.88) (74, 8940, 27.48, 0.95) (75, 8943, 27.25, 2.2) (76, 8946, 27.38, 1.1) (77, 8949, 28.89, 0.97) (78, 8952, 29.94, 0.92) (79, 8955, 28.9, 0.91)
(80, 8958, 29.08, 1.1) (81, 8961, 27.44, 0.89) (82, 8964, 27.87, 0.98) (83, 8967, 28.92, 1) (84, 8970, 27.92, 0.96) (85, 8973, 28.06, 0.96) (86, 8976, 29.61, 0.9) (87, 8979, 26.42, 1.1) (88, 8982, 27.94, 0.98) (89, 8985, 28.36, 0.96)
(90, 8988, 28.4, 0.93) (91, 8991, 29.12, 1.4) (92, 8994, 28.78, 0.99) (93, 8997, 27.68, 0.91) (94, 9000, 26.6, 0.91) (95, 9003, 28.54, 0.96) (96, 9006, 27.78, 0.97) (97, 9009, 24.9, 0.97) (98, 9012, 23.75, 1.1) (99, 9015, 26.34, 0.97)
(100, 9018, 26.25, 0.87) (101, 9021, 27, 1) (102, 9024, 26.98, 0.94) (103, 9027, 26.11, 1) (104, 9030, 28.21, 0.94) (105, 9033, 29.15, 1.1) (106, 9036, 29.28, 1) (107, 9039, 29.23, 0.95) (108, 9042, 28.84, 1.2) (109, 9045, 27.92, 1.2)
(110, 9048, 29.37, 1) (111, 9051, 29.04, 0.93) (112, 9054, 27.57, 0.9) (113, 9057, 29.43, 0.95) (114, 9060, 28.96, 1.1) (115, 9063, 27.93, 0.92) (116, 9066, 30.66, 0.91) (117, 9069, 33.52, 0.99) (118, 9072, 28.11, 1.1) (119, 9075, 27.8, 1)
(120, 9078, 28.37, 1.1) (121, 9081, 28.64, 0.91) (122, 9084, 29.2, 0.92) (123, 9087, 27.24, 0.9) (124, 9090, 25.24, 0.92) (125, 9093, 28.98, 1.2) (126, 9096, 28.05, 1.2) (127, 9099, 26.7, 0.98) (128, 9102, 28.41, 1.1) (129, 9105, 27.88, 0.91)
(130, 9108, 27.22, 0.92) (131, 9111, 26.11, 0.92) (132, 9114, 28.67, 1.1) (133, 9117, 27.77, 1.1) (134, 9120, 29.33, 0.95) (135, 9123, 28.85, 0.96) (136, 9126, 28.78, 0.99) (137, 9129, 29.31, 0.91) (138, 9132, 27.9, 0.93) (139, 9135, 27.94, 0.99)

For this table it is 0.0012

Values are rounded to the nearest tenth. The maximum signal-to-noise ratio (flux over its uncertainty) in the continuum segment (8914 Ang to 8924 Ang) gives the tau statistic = 31.1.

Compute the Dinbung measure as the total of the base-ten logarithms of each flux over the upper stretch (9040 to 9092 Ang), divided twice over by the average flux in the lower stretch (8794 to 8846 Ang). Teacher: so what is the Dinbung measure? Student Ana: 0.0303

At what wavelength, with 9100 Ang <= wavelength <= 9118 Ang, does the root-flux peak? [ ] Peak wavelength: 9114 Ang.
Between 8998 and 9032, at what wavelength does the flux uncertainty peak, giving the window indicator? 9012 Ang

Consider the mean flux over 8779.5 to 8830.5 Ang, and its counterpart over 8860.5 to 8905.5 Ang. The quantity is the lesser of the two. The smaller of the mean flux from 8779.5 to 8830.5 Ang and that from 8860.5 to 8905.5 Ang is 28.0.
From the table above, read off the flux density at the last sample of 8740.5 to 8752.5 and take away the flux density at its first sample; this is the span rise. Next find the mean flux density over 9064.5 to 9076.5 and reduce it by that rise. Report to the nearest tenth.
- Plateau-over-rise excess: 30.8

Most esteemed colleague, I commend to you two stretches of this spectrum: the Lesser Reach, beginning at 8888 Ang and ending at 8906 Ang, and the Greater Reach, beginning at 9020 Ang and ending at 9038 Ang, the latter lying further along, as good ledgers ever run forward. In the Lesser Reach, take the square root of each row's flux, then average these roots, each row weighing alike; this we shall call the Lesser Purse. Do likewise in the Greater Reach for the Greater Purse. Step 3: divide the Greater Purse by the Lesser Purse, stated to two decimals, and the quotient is 0.99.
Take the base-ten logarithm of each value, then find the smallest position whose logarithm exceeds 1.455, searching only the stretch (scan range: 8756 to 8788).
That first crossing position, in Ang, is 8763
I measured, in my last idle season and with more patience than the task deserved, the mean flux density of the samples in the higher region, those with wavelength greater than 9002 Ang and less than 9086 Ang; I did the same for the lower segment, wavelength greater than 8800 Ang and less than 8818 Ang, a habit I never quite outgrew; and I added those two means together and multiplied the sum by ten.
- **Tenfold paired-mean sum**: 558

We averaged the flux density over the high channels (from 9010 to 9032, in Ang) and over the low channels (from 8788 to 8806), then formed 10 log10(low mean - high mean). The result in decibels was 4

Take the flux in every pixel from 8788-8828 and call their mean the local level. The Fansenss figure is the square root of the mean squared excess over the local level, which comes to 1.4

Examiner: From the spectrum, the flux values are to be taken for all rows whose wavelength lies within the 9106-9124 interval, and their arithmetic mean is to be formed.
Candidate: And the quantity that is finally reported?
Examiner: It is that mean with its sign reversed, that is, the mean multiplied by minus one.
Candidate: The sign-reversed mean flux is -28.0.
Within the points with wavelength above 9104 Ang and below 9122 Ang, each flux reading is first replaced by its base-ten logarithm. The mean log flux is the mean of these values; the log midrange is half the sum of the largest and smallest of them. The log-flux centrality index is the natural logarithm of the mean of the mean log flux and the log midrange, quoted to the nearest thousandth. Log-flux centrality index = 0.367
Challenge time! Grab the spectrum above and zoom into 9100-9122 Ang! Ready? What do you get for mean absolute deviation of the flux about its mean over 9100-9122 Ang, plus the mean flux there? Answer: 28.7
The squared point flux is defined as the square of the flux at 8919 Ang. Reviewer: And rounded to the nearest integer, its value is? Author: 801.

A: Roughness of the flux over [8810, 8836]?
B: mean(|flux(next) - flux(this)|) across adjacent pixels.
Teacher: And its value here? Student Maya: 1.1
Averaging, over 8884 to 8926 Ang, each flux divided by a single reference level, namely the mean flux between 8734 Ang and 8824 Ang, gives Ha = 1.003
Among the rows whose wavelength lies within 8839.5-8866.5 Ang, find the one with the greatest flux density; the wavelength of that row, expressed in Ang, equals 8844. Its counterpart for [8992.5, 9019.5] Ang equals 8994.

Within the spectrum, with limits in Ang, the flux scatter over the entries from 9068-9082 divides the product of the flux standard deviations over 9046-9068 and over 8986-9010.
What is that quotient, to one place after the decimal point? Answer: 0.6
